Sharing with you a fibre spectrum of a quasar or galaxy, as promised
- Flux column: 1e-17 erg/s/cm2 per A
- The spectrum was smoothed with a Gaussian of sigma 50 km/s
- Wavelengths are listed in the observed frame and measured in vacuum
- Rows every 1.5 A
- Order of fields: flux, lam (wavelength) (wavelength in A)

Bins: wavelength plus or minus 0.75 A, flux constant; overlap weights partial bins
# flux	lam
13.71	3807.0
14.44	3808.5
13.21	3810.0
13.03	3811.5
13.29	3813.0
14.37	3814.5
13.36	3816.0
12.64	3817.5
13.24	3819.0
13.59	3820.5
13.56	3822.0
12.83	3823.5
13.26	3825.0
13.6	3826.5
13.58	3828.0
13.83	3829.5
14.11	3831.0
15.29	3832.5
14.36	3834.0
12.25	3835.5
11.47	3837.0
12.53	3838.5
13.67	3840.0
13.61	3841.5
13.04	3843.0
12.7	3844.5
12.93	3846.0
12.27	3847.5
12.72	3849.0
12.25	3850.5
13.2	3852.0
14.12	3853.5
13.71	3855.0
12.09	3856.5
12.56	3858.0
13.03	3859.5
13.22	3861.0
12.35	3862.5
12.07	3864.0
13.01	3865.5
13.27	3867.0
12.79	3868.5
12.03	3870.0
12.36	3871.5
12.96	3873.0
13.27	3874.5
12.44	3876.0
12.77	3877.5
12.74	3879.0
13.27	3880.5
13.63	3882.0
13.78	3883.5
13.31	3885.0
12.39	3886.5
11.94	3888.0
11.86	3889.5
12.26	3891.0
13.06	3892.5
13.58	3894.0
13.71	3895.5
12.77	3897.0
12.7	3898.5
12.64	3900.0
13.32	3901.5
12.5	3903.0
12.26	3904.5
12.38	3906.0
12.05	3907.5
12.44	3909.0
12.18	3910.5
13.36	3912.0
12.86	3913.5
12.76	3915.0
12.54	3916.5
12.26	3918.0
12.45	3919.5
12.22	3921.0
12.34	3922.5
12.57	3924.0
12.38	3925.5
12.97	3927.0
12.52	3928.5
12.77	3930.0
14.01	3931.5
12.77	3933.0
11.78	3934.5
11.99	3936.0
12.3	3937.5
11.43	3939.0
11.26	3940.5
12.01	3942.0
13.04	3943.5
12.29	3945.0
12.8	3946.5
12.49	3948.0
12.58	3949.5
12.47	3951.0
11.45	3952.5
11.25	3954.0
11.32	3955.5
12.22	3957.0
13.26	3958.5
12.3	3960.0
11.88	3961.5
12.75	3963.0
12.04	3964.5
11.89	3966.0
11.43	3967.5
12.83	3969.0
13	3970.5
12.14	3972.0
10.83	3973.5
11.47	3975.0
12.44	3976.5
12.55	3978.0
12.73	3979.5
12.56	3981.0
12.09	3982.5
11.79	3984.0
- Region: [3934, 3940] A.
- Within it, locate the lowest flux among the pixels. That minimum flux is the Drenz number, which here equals 11.43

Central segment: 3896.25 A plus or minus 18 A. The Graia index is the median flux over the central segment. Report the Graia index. 12.72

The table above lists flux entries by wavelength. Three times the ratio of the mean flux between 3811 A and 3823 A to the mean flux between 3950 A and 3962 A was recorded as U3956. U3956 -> 3.34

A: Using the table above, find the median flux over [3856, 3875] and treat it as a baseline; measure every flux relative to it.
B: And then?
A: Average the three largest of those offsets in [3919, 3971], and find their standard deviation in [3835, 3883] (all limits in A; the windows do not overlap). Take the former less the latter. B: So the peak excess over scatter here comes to 0.1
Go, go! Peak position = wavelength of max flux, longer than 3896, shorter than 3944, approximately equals 3931.5 A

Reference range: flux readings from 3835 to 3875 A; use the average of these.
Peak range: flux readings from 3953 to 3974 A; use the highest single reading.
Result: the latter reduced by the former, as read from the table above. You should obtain 0.5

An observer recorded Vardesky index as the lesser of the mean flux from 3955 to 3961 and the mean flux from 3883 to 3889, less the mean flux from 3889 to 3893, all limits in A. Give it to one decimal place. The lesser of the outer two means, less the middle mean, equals -0.1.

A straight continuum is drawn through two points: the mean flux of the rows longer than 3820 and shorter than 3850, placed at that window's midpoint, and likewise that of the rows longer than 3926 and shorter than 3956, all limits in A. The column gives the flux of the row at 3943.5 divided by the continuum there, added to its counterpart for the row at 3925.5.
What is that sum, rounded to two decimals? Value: 2.06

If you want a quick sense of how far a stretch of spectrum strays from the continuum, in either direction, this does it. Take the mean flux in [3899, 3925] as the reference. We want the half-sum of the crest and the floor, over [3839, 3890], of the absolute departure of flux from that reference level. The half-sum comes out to 0.8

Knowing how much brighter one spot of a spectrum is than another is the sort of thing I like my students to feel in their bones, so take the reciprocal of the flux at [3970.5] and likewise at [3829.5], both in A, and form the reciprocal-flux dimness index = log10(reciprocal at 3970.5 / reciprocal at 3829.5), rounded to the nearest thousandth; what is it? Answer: 0.027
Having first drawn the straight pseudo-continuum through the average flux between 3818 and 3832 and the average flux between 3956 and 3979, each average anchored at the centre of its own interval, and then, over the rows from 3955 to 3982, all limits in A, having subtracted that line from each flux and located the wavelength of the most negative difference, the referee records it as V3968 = 3973.5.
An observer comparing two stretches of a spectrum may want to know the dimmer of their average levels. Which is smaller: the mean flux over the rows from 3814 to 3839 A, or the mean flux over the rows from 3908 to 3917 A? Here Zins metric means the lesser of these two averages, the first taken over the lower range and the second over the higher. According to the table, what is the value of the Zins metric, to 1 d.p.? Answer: 12.7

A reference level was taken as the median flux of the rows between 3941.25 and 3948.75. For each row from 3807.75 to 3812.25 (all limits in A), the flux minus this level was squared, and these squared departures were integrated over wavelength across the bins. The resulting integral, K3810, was 6.9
